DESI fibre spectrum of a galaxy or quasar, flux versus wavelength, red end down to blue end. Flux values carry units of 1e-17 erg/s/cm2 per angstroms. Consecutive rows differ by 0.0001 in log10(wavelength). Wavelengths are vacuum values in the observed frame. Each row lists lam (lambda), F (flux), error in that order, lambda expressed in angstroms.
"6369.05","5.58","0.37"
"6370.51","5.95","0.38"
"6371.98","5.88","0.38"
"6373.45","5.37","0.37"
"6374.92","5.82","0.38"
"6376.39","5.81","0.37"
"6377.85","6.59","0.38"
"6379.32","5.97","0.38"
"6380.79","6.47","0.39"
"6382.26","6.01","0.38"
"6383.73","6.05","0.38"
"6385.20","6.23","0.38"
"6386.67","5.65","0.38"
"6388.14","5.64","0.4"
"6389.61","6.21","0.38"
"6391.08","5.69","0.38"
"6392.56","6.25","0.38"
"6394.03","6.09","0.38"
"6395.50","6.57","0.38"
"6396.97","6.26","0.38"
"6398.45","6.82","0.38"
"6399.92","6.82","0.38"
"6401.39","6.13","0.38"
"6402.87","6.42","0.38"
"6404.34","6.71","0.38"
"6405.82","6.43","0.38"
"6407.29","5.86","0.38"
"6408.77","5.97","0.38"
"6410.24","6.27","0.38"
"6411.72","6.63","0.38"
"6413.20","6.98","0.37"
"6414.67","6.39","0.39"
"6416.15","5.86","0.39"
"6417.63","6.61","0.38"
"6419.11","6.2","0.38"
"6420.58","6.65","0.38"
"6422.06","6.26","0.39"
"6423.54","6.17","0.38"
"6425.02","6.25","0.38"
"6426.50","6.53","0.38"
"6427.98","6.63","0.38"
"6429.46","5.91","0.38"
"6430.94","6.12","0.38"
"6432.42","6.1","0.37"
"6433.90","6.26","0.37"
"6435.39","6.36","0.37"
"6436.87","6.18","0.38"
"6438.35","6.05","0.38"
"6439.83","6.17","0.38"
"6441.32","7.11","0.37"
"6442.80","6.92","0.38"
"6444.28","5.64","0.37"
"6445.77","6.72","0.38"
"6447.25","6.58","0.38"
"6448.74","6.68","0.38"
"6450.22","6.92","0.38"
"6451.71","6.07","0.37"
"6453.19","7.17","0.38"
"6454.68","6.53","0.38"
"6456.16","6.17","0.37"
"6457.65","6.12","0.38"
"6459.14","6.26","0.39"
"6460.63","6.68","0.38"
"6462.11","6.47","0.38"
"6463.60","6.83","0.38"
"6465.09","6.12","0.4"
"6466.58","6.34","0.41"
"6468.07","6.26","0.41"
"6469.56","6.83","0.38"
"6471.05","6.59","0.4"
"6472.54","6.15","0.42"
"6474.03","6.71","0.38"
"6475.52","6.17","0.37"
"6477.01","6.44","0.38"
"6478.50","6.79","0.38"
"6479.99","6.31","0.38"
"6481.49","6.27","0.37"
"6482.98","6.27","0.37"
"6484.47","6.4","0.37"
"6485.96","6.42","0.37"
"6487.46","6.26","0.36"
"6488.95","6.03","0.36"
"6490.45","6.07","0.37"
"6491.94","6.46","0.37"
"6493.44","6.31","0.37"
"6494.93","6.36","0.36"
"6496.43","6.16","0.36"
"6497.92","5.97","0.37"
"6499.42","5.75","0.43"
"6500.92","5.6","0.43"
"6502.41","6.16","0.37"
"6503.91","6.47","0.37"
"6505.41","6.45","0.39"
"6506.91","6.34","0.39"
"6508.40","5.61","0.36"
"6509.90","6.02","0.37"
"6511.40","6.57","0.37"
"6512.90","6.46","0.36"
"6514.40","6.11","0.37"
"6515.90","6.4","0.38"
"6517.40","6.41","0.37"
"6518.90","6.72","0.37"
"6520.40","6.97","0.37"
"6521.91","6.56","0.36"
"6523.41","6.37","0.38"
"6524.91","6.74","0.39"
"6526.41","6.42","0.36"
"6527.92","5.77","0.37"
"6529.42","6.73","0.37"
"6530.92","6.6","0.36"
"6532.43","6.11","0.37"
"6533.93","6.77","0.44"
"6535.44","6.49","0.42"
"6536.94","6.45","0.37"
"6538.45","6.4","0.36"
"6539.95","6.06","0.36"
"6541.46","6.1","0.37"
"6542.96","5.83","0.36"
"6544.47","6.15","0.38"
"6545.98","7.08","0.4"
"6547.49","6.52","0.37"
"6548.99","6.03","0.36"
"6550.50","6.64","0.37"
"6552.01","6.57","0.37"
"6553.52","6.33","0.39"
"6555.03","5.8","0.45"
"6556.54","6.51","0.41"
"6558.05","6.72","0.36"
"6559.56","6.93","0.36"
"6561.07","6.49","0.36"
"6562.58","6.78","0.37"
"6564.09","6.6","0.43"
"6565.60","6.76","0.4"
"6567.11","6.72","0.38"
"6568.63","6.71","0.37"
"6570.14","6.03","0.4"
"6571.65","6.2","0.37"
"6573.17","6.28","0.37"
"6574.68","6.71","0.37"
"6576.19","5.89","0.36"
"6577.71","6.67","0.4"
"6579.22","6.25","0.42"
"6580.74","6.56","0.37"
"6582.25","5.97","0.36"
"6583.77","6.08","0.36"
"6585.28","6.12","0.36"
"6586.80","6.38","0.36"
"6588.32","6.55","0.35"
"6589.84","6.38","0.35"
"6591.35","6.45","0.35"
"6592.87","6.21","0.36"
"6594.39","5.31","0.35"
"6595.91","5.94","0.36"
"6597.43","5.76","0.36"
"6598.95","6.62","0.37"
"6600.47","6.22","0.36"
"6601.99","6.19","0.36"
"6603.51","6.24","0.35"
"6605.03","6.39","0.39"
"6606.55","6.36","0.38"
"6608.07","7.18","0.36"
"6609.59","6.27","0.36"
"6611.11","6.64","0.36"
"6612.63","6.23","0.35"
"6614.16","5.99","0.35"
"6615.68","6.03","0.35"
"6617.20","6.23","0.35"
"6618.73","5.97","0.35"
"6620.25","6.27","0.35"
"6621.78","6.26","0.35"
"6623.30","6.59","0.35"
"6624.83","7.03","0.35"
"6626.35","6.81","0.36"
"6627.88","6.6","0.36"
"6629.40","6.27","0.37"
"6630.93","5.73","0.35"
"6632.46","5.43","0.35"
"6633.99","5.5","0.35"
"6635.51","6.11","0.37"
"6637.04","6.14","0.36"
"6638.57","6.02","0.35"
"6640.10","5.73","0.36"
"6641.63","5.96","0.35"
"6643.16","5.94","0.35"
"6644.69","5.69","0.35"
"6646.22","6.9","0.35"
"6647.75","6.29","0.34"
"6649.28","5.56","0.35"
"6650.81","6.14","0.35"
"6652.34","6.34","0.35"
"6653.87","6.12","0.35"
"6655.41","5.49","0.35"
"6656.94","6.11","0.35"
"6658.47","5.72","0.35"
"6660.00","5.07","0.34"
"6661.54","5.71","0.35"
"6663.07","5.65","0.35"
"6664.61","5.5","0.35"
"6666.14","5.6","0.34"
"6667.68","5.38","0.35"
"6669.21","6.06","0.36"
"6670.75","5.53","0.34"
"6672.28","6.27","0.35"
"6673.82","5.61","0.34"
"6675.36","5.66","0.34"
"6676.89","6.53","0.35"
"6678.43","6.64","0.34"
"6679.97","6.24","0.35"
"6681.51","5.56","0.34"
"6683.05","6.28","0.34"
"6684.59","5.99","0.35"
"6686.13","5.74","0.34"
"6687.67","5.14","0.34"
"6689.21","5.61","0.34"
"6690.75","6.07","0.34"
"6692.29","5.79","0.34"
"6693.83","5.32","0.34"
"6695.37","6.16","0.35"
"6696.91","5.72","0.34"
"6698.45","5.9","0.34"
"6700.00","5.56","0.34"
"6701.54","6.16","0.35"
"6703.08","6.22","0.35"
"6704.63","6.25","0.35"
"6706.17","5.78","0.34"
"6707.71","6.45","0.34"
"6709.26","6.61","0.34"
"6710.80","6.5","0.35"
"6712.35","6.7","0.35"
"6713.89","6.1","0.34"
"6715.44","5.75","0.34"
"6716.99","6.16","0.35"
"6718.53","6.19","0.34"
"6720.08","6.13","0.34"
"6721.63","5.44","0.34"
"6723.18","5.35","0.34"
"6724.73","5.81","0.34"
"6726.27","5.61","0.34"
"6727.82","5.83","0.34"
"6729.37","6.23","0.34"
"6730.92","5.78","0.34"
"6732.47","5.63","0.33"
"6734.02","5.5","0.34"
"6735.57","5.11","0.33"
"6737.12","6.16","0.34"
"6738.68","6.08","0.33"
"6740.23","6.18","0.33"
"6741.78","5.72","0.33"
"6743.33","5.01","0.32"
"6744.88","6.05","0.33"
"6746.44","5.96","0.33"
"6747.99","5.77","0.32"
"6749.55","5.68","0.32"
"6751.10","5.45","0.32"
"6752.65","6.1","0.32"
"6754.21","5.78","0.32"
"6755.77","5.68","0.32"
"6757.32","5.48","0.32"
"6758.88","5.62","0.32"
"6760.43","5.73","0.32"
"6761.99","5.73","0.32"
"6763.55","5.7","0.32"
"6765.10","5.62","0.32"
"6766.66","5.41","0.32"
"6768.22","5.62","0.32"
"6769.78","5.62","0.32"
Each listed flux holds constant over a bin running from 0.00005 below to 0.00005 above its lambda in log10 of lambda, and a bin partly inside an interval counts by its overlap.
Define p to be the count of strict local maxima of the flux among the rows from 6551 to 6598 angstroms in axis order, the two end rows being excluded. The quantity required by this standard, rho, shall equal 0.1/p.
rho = 0.0111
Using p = 9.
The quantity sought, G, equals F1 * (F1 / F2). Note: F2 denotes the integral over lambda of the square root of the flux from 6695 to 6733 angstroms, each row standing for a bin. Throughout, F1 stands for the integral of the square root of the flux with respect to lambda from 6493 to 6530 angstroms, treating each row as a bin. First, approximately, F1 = 92.8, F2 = 93.1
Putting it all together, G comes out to 92.6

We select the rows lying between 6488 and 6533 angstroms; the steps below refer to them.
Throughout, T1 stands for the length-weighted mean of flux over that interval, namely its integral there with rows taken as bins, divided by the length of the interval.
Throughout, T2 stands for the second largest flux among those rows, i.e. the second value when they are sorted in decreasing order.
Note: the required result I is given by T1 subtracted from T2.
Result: 0.45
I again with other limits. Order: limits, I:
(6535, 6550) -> 0.20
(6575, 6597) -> 0.36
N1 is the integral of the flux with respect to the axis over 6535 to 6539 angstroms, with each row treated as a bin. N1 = 26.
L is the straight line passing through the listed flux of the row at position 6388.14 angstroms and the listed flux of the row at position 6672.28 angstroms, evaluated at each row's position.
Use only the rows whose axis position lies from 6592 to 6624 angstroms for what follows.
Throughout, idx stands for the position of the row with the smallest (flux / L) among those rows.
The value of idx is 6594.39 angstroms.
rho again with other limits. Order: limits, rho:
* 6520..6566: 0.0125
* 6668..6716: 0.0111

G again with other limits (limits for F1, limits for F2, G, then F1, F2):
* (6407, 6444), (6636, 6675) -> 91.8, 93.1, 94.4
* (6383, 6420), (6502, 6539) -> 91.7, 92.6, 93.6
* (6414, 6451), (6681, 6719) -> 93.7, 93.3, 93.0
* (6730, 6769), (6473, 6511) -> 91.4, 93.1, 94.9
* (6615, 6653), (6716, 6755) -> 94.5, 94.1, 93.8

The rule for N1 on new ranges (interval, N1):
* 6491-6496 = 32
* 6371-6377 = 34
